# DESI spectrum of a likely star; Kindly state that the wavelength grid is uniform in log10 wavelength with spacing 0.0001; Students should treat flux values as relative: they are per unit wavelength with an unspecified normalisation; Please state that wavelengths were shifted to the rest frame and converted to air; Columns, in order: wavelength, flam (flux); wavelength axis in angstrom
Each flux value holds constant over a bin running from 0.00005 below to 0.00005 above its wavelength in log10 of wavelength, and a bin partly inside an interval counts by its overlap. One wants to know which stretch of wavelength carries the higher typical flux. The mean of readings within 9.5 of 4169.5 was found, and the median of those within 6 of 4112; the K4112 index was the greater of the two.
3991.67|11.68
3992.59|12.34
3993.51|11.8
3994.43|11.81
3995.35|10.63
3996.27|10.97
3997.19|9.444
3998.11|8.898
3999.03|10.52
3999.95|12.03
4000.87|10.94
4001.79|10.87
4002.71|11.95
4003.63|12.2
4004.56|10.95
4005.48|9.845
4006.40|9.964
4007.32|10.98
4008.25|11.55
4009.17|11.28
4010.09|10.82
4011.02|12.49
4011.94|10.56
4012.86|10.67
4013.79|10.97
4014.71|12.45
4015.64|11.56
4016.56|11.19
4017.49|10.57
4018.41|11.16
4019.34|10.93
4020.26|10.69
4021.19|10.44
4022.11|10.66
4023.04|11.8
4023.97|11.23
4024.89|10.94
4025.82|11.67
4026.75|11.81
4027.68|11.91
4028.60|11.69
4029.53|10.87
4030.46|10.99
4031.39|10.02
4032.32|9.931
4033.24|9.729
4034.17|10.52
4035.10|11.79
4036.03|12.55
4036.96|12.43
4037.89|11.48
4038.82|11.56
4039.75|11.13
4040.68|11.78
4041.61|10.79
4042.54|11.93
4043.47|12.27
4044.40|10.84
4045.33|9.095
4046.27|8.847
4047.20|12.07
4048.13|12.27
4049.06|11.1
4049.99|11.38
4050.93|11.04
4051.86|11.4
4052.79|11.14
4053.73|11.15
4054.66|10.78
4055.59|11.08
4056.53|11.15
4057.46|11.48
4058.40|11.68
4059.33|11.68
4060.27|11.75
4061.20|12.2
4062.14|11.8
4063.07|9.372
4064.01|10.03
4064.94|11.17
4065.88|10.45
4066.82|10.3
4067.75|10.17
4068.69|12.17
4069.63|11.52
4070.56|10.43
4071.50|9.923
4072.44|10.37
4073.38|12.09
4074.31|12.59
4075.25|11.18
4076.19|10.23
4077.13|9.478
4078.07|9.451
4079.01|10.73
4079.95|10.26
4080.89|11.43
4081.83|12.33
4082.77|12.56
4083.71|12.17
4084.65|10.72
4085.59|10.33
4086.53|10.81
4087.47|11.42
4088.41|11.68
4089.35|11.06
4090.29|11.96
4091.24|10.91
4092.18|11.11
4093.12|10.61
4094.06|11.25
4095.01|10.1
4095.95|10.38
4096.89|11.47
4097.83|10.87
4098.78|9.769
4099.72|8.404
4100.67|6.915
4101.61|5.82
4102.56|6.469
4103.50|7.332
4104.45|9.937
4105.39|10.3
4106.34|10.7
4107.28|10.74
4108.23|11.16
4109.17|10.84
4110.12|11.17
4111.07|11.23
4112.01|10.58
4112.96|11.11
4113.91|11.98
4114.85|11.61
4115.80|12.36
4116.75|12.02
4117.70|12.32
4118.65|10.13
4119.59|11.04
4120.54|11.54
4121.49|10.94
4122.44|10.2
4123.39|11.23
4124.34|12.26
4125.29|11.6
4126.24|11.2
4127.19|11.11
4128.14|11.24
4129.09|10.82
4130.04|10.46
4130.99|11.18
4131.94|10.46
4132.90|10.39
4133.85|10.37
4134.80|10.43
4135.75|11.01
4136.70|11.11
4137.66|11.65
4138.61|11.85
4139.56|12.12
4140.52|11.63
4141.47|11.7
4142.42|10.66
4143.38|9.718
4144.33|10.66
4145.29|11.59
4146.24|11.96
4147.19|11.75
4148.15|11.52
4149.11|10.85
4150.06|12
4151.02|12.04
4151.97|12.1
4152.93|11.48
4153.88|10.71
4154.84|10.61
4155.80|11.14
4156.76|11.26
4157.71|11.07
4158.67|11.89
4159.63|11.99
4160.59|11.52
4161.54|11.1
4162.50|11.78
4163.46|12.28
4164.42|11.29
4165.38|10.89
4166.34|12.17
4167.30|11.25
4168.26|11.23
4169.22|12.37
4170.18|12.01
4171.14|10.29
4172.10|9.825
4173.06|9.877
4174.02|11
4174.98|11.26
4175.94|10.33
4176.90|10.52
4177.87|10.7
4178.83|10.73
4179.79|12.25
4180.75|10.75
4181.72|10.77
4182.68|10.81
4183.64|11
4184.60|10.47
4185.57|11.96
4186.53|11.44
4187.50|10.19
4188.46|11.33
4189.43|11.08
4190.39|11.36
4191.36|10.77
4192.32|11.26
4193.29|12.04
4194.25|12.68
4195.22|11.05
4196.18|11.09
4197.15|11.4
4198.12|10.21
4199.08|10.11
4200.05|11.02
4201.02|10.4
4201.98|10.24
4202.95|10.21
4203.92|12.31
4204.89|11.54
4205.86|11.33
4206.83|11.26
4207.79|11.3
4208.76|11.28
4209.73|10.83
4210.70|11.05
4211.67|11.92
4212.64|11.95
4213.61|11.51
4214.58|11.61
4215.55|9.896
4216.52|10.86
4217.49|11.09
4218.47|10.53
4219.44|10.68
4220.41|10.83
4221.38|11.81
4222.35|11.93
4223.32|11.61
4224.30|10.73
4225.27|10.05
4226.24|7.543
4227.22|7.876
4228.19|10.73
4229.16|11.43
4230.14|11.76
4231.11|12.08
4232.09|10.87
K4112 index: 11.2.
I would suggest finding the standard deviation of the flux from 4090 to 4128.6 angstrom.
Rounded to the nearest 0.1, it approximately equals 1.5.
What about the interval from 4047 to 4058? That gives 0.4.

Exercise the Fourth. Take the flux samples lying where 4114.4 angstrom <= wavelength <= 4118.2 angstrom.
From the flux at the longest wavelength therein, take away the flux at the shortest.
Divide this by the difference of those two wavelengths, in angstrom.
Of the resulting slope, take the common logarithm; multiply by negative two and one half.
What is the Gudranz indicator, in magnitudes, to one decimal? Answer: 1.5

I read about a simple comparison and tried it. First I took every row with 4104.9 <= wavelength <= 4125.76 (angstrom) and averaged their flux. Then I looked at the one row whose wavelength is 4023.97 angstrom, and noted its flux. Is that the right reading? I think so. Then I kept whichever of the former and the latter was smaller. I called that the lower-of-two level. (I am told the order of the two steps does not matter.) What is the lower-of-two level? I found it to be 11.2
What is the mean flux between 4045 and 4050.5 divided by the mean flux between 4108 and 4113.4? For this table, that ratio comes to 0.98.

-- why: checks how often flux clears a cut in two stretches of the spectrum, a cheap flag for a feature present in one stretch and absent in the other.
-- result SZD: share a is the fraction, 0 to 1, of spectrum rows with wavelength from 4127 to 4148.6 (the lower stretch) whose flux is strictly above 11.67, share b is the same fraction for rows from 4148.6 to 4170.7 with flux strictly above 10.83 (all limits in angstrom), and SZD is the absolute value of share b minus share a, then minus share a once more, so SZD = 0.48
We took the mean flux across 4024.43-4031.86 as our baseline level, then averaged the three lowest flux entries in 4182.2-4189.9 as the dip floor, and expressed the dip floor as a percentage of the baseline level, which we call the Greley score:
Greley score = 93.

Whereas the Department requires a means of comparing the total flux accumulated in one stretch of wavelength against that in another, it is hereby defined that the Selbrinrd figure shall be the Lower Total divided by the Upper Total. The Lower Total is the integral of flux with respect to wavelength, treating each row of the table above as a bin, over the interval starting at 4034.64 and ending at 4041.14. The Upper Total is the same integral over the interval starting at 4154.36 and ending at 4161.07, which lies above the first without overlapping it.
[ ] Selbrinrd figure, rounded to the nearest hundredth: 1.01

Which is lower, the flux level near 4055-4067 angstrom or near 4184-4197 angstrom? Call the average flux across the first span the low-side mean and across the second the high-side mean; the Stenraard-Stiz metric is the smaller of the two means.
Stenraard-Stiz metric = 11.1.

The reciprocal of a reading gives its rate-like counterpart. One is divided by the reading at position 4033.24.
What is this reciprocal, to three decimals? 0.103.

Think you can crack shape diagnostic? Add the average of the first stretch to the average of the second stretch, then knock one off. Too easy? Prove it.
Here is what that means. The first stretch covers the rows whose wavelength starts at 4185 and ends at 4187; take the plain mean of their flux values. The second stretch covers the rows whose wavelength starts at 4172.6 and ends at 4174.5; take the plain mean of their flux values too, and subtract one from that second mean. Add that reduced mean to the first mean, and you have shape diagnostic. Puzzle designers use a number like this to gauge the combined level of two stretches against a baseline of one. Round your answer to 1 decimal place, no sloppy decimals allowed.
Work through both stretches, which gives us 21.1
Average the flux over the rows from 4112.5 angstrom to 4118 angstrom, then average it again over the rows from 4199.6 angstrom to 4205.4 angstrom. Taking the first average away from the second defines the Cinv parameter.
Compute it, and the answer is -0.9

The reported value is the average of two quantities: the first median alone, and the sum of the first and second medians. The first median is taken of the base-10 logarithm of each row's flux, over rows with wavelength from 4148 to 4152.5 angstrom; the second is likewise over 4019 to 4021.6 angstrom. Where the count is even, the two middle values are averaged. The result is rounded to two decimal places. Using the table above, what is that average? 1.59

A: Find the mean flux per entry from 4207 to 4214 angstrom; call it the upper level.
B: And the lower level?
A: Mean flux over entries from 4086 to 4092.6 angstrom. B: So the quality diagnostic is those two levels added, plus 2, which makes 24.7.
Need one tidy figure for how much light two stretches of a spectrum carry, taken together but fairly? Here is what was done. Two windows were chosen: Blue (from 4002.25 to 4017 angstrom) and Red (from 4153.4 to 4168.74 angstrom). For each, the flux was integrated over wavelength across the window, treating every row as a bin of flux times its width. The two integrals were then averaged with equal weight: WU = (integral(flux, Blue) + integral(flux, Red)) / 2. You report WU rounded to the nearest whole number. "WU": 170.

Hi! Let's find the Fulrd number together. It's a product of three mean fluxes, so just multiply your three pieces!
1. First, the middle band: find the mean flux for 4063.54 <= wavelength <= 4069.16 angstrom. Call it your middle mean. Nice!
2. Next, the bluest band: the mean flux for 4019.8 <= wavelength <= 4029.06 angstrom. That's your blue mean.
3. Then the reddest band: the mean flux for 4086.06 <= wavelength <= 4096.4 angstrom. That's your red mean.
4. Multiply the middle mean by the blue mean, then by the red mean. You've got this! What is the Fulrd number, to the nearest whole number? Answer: 1333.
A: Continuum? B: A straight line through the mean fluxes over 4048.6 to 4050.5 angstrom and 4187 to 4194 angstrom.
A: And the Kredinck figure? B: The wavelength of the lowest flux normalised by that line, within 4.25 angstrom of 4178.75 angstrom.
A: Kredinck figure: 4175.94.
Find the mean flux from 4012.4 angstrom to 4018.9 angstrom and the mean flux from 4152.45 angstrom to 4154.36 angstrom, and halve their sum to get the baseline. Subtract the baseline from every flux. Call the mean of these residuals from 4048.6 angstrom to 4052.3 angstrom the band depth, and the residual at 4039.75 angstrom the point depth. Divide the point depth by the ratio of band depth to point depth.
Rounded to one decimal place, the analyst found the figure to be 0.0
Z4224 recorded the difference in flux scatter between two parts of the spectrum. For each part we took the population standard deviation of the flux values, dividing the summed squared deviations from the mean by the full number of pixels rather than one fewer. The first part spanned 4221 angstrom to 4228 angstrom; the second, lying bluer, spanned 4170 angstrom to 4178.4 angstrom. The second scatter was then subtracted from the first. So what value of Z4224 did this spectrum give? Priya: 1.0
